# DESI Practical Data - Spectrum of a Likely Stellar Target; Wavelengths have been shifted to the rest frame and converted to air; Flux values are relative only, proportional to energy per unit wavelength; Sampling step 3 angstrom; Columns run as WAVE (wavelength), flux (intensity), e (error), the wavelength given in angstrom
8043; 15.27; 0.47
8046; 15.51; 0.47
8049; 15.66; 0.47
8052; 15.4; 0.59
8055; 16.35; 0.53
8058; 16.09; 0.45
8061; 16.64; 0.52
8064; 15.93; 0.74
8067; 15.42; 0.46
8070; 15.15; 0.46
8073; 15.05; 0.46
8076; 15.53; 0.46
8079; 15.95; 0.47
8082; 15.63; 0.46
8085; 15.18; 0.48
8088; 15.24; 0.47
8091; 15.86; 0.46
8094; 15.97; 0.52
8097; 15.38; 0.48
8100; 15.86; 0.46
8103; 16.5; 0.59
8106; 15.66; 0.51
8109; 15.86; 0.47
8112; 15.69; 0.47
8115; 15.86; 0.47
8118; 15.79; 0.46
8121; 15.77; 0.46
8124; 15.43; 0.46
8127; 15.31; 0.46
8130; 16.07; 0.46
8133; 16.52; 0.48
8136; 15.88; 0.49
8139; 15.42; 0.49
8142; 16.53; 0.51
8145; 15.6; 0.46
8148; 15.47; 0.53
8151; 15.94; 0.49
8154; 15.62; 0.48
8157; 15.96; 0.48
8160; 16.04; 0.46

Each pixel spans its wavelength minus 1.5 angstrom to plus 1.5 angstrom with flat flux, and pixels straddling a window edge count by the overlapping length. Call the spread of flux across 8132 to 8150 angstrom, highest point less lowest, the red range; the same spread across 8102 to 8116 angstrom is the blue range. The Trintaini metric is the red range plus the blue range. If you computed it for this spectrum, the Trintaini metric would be 1.95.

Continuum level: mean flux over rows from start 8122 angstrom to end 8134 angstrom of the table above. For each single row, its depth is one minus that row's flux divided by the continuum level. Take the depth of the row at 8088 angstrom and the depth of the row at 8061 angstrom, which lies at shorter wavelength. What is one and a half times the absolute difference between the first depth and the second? 0.133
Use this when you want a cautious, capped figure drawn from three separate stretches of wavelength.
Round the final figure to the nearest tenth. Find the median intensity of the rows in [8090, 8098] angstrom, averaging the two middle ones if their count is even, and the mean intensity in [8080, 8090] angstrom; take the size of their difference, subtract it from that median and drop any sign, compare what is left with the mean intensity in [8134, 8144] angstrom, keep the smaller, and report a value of 15.4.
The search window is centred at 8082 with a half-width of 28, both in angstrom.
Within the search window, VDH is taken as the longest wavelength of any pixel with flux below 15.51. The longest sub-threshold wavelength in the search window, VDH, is 8097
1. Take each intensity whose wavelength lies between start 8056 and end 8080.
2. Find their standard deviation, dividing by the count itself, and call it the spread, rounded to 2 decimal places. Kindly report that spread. 0.50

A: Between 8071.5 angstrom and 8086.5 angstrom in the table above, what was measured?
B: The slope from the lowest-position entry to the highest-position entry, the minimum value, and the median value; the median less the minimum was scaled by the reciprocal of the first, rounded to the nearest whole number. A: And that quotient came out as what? 44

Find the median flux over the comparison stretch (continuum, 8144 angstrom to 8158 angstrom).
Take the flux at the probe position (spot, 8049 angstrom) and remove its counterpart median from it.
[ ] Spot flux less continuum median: 0.0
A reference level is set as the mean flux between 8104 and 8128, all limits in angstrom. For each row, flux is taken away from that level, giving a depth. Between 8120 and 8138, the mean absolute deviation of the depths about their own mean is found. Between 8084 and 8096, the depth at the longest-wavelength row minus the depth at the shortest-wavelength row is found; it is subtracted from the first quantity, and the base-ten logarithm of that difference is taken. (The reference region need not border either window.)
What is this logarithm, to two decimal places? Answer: 0.05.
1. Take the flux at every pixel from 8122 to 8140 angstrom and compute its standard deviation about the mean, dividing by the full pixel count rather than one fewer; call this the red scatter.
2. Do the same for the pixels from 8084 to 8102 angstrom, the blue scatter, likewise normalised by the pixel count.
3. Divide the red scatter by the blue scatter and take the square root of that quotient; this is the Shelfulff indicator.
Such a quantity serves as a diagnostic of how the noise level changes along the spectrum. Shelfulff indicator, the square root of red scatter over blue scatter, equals 1.2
